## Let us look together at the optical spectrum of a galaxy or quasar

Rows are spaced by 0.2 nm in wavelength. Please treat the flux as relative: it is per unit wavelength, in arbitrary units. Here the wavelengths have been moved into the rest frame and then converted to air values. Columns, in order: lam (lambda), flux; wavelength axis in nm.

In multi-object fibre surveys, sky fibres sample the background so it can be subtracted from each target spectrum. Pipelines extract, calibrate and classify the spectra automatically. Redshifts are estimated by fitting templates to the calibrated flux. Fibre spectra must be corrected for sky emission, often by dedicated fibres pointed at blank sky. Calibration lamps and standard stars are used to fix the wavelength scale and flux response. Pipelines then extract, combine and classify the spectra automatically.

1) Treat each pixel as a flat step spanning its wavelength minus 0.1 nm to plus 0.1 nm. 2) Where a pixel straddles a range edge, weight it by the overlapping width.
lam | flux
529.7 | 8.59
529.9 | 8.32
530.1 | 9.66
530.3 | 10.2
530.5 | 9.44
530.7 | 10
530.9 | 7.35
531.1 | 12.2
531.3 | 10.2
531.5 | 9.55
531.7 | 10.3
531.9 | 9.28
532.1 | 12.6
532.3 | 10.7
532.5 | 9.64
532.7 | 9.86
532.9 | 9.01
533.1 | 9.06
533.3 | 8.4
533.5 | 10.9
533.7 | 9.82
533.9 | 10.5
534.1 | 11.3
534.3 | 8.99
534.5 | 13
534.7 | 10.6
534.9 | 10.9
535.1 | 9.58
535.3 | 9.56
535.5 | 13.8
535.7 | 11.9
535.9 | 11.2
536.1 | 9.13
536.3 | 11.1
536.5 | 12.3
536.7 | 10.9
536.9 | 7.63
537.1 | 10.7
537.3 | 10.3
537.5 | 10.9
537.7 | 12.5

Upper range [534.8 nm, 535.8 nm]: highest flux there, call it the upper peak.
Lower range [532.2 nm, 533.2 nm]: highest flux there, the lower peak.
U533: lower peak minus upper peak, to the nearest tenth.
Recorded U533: -3.1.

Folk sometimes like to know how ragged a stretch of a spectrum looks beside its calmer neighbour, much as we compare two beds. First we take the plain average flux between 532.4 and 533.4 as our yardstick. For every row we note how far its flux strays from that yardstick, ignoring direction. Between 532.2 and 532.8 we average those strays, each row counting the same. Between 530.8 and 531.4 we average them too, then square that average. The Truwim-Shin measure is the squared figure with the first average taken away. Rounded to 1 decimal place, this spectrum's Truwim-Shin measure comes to 2.9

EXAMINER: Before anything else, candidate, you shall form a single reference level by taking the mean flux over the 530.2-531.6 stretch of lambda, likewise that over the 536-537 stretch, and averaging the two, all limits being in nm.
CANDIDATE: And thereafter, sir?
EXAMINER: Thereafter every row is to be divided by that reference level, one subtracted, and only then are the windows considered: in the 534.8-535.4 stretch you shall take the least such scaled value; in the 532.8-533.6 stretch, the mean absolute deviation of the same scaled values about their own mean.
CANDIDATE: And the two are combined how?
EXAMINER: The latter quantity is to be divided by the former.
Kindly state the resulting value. -1.7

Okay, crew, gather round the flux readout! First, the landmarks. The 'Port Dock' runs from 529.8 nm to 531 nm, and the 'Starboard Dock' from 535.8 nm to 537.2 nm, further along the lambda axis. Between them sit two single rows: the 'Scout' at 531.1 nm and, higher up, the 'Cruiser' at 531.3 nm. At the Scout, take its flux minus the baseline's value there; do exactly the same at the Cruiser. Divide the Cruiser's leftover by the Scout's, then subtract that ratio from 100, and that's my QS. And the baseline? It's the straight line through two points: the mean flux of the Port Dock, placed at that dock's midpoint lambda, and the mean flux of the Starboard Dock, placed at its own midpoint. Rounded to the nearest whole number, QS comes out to 100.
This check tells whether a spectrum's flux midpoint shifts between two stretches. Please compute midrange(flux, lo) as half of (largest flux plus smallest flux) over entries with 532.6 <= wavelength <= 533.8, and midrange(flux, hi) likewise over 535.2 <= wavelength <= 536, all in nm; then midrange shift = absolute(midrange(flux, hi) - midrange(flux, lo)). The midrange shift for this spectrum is 2.03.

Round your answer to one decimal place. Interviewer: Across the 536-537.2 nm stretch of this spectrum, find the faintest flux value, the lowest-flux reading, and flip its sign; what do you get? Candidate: -7.6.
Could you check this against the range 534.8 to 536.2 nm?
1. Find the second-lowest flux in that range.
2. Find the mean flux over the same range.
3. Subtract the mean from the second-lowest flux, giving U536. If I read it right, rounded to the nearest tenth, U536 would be -1.3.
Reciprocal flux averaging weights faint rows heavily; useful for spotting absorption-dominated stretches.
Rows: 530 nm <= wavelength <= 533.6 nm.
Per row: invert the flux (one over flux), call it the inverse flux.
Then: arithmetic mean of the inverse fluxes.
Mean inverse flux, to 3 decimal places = 0.102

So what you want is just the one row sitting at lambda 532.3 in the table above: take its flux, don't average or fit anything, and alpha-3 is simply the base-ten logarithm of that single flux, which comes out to 1.03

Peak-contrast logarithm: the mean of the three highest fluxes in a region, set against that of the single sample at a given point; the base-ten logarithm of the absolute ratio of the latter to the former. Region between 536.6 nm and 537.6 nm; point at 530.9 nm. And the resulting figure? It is -0.168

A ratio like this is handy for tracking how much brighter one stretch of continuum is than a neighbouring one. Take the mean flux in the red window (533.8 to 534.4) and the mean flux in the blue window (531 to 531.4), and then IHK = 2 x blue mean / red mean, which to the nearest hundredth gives 2.18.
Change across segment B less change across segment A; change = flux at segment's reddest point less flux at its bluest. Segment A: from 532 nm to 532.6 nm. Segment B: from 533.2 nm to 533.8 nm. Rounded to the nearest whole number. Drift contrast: 4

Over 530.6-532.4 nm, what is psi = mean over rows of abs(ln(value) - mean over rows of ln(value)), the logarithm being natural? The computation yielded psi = 0.107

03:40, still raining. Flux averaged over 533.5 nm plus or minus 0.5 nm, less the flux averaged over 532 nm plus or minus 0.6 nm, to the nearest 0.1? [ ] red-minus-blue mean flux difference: -0.6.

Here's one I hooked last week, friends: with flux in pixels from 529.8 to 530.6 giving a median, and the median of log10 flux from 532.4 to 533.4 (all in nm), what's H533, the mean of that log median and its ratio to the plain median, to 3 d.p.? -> 0.529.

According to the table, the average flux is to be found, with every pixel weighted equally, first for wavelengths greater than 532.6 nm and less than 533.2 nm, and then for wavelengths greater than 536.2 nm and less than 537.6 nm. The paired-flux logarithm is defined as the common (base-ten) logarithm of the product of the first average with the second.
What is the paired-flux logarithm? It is 1.99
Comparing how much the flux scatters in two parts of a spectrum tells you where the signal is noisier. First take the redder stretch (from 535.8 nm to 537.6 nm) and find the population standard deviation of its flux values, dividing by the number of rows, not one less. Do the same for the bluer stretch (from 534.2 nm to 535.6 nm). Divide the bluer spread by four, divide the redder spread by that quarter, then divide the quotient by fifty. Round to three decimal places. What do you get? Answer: 0.060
